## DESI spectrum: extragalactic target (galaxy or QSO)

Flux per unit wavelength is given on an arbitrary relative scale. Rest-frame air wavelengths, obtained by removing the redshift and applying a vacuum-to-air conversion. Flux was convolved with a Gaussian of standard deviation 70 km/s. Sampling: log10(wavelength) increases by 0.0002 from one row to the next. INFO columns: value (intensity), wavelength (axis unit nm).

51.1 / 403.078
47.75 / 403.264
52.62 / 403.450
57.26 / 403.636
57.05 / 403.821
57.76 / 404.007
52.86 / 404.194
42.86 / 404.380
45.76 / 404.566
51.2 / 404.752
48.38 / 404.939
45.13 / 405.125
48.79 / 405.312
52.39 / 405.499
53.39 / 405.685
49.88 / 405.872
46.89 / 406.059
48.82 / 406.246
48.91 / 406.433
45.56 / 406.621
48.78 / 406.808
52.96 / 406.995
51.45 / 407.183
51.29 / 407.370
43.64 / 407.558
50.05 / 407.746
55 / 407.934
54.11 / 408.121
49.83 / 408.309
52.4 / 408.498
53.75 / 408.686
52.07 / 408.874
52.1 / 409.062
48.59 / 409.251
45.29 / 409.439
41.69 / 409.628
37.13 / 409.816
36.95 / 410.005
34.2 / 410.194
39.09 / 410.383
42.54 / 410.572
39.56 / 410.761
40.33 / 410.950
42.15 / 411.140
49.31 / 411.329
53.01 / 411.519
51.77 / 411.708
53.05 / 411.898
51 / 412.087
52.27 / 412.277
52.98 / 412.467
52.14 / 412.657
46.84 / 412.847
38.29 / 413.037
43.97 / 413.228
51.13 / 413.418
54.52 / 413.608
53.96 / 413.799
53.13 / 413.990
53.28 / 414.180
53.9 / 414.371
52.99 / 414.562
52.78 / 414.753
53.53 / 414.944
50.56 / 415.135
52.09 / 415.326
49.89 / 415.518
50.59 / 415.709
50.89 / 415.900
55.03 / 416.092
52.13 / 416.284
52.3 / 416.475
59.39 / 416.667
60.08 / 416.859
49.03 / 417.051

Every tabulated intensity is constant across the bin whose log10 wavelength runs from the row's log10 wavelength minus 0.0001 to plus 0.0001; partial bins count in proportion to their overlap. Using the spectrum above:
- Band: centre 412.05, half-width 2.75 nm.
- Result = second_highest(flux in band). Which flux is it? 53.96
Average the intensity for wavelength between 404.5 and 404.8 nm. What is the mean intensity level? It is 48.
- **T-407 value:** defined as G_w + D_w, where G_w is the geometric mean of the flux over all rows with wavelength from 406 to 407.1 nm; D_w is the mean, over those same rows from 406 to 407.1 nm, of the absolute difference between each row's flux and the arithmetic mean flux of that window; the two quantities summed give 50.2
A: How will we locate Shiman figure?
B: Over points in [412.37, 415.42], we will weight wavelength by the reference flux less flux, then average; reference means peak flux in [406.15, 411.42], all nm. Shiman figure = 413.53 nm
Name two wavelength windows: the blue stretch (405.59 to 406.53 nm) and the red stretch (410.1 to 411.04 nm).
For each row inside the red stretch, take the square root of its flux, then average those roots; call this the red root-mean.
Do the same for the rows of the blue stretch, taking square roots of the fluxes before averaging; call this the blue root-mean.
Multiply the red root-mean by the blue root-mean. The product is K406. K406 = 44.0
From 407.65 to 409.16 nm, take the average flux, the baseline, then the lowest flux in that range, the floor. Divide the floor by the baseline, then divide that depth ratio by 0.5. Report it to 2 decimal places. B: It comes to 1.90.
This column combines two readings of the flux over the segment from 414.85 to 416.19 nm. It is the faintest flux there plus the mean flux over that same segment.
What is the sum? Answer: 102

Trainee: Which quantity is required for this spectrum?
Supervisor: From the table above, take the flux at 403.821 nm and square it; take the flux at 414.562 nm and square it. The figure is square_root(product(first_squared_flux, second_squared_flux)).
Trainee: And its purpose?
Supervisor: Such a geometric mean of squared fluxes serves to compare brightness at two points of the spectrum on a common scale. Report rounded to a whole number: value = 3023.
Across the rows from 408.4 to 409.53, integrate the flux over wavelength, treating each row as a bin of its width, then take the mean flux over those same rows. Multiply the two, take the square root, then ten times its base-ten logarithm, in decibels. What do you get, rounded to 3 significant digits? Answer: 17.3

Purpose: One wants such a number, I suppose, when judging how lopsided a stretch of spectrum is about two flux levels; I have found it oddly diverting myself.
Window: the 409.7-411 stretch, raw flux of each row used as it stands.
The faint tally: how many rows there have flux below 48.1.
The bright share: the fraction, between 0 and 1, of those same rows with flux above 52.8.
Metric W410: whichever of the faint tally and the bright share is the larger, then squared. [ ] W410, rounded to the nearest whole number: 49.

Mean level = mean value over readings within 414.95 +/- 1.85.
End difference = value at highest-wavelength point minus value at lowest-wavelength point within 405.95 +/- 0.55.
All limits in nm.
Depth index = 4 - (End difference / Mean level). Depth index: 4.07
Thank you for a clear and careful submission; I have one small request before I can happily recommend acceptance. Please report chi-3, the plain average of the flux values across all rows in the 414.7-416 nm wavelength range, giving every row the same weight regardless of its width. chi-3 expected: 51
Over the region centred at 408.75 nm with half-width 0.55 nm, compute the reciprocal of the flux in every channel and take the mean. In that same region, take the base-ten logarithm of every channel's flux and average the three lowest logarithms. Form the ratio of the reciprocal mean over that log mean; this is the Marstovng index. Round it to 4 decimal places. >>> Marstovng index 0.0114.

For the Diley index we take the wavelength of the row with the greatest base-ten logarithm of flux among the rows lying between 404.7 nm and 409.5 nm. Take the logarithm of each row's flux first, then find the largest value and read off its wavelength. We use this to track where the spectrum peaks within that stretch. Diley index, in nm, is 407.934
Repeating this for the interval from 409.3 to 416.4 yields 416.092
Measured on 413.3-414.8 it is 413.608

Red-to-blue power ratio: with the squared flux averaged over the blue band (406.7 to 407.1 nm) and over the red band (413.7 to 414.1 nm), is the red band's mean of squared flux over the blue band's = 1.11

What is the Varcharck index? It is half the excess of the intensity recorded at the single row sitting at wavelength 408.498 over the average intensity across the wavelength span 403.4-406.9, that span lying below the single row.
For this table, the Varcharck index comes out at 1.1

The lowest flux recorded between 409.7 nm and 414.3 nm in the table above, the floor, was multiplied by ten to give 342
